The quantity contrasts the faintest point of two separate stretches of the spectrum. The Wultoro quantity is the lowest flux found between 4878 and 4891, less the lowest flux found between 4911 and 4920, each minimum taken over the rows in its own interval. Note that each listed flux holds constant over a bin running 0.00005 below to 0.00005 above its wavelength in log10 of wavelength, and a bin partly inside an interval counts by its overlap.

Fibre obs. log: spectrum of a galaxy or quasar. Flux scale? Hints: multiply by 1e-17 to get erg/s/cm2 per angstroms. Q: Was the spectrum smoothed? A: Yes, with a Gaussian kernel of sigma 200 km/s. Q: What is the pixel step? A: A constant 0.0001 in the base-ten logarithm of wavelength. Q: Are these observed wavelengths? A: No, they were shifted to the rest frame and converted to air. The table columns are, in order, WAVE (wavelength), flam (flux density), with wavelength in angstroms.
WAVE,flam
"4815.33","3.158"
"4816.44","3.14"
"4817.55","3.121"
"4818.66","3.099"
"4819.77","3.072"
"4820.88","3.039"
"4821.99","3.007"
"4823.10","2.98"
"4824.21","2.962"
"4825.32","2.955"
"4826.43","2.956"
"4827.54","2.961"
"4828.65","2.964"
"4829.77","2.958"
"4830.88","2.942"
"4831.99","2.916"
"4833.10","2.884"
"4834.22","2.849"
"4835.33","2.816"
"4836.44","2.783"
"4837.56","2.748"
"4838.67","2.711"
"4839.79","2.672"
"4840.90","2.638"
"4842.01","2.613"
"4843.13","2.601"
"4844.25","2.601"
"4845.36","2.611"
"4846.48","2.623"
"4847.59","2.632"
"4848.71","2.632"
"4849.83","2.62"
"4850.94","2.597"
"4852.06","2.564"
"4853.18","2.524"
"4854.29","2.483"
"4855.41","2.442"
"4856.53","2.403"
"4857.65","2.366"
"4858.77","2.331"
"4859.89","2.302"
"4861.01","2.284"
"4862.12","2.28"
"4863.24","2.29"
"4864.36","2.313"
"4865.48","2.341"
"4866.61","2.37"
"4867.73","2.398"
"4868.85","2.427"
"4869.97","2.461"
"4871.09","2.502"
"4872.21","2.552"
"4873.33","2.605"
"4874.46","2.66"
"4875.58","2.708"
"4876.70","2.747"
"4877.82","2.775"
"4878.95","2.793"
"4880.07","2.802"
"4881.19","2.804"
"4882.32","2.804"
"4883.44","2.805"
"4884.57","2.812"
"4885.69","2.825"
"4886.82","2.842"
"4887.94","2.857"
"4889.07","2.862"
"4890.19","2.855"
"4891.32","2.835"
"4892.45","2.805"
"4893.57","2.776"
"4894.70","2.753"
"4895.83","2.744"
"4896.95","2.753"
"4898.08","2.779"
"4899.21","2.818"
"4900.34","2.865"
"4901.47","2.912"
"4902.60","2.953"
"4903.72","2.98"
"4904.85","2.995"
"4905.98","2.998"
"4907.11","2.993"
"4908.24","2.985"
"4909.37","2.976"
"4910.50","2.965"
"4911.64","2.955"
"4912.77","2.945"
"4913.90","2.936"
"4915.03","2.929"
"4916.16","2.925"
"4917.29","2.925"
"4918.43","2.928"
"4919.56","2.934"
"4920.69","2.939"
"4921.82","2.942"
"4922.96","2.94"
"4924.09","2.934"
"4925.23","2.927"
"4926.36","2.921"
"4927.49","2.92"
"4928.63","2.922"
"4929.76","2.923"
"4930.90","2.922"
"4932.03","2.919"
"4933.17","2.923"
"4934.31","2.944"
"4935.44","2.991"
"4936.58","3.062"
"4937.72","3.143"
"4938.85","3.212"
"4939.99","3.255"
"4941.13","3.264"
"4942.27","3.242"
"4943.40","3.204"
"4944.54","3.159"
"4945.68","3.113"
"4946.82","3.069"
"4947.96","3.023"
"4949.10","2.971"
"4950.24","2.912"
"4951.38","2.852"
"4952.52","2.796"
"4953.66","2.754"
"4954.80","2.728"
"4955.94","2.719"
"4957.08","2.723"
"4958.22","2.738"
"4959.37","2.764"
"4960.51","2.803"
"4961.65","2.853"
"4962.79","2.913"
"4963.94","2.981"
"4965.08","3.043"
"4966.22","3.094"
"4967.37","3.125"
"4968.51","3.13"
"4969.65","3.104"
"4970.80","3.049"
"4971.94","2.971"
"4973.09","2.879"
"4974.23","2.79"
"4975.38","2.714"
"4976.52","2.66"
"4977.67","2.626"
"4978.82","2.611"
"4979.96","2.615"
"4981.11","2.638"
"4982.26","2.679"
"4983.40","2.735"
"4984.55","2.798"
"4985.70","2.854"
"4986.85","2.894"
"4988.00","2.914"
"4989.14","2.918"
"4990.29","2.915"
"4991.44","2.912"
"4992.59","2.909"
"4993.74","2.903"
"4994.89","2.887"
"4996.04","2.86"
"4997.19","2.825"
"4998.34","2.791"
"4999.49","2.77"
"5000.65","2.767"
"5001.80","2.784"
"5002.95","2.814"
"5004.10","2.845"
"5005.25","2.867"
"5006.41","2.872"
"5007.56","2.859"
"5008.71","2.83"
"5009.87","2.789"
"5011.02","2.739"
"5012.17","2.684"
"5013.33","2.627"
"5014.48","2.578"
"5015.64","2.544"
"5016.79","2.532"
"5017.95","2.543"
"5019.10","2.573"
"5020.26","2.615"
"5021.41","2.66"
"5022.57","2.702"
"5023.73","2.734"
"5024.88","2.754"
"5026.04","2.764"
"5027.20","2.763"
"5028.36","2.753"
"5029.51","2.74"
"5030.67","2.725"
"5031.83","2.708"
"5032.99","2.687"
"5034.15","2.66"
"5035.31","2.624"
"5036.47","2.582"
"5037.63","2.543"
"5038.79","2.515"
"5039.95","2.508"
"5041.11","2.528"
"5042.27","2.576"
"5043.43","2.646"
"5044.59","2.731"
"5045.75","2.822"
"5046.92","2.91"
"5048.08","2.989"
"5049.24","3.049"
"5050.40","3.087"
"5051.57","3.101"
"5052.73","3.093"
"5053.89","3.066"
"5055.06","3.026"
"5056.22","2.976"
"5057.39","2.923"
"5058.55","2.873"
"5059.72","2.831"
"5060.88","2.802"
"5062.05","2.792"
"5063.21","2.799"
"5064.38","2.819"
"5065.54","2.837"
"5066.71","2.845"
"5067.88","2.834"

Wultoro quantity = -0.1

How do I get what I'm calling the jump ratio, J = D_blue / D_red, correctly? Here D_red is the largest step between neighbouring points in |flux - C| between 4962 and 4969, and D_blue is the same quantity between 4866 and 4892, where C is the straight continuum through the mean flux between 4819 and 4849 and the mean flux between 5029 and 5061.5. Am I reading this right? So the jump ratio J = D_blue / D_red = 0.8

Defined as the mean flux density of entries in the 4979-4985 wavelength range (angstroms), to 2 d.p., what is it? 2.69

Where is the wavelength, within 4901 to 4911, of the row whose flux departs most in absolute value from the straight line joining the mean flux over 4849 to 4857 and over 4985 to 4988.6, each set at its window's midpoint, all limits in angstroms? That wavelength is 4904.85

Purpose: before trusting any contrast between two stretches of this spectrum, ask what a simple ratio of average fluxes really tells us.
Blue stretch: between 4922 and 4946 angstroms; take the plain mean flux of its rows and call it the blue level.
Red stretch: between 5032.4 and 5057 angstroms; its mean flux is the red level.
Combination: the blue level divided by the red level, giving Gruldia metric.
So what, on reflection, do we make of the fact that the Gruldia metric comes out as 1.09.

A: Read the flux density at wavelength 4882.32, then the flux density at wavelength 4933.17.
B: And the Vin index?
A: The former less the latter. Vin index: -0.12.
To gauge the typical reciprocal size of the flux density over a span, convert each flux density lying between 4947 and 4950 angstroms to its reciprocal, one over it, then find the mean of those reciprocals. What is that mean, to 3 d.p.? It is 0.334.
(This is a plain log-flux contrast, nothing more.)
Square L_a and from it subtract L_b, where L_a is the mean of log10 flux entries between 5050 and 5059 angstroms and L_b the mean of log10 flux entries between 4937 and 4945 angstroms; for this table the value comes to -0.28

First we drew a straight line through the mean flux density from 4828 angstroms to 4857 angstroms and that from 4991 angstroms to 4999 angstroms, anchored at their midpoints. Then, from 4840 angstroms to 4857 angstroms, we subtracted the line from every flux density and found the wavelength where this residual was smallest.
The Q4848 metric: 4856.53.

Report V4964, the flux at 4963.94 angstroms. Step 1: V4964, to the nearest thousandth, 2.981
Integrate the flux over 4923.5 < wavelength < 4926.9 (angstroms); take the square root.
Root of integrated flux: 3.2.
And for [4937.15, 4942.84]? 4.3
